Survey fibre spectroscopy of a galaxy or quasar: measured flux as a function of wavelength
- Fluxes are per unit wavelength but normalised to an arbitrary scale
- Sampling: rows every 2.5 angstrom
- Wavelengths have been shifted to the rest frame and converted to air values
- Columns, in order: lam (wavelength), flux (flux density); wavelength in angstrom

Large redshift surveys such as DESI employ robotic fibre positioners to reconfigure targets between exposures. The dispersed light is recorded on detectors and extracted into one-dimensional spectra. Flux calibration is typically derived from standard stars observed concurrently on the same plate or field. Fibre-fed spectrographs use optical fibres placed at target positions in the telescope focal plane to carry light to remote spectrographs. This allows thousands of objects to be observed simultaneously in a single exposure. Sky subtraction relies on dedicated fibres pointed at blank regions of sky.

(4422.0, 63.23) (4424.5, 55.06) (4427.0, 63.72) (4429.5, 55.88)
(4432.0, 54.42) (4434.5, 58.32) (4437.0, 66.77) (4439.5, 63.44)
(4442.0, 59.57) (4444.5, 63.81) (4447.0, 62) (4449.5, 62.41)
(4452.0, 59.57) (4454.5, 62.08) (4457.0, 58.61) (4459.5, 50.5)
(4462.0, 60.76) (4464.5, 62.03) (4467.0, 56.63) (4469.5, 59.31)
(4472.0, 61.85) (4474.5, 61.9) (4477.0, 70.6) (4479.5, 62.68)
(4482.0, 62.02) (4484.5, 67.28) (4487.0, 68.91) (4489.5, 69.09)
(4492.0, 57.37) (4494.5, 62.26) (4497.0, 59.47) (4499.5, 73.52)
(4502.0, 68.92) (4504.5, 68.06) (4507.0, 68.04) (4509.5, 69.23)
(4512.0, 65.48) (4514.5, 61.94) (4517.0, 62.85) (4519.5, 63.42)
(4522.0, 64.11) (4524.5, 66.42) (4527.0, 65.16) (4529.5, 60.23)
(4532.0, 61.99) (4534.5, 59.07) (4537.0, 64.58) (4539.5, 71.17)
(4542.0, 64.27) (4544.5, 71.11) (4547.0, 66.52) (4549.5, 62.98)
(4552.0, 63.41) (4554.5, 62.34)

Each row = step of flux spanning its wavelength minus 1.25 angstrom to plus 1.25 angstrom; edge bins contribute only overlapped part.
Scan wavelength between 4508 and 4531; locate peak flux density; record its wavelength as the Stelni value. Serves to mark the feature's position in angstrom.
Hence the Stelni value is 4509.5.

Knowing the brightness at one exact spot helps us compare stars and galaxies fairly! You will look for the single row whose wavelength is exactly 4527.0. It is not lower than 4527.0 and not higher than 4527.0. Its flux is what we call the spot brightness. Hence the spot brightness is 65.16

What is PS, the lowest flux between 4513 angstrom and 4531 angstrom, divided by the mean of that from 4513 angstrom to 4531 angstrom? 0.95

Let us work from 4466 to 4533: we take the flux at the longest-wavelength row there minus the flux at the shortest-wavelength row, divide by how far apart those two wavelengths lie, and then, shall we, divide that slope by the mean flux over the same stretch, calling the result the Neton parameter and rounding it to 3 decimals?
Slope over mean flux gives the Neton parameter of 0.001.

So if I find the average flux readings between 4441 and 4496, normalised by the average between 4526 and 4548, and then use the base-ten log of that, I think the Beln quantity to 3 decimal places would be -0.021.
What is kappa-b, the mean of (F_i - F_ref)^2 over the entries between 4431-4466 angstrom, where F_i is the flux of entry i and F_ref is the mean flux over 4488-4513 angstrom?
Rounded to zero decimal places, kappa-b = 50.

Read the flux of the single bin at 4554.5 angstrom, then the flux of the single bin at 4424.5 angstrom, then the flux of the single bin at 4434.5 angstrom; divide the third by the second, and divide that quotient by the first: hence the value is 0.0170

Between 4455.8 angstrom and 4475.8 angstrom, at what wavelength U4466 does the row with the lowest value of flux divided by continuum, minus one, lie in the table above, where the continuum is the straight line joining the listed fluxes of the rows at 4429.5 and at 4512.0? 4459.5 angstrom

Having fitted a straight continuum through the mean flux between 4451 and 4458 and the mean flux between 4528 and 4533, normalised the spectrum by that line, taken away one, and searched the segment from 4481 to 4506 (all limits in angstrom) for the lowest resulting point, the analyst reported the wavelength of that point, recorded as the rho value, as 4492.0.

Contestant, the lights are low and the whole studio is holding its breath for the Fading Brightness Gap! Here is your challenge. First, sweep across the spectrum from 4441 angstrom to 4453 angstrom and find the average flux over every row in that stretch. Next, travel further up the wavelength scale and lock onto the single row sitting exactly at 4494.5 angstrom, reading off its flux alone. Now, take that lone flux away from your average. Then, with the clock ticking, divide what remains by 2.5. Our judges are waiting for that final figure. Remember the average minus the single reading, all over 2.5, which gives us -0.3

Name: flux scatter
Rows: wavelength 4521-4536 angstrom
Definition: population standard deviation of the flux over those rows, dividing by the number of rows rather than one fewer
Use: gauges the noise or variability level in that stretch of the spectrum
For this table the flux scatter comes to 2.63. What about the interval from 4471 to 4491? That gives 3.54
